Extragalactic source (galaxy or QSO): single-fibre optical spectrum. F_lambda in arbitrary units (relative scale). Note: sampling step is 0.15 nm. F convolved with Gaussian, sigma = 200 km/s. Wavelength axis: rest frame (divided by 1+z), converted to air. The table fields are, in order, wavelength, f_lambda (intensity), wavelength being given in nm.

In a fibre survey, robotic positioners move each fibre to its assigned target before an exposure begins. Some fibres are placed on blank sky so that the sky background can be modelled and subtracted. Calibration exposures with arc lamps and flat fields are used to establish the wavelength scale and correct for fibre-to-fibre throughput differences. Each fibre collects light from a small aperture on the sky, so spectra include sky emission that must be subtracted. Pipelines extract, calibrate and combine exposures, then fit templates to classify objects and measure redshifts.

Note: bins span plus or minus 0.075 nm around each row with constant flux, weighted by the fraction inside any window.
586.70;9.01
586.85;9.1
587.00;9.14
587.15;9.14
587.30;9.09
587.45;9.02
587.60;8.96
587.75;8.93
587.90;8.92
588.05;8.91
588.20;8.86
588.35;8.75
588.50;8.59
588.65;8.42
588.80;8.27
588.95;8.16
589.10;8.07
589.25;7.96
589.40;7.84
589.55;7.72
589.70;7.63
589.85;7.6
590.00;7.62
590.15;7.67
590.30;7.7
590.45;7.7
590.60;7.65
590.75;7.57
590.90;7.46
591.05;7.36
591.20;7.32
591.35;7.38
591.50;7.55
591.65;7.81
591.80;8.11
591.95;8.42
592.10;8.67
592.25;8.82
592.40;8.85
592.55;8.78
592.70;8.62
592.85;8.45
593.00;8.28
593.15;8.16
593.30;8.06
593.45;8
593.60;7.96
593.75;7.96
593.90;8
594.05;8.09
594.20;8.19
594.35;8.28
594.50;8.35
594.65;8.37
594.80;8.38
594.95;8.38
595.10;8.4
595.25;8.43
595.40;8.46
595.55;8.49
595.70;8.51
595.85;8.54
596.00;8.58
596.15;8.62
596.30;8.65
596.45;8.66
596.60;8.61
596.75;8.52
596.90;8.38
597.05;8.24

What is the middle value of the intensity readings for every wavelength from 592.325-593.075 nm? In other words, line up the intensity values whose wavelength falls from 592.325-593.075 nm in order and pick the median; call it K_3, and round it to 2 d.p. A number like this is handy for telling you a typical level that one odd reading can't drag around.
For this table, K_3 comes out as 8.62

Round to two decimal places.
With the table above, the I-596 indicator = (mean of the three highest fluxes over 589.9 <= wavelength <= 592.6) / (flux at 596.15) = 1.02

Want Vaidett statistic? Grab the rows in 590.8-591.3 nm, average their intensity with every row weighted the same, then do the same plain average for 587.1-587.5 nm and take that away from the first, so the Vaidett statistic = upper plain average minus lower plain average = -1.7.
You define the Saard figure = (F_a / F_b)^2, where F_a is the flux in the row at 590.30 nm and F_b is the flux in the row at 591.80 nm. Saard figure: 0.90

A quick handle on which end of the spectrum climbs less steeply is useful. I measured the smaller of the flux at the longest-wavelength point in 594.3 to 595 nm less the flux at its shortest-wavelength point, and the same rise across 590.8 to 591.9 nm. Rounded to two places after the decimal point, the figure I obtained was 0.10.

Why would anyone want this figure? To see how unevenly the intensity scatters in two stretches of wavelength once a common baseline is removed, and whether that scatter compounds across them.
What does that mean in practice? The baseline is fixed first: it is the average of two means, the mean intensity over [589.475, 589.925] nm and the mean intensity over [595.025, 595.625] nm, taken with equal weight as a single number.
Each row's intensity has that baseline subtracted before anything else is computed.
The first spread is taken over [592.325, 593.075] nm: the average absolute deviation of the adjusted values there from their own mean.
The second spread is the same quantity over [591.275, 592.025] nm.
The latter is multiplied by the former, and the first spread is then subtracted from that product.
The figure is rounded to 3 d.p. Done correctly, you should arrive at -0.124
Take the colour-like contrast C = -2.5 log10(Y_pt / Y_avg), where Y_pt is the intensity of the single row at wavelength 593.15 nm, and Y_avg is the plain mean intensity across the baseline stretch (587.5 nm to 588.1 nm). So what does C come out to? 0.10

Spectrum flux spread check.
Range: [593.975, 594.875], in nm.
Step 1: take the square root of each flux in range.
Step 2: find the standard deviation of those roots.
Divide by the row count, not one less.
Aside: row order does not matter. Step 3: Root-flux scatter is 0.018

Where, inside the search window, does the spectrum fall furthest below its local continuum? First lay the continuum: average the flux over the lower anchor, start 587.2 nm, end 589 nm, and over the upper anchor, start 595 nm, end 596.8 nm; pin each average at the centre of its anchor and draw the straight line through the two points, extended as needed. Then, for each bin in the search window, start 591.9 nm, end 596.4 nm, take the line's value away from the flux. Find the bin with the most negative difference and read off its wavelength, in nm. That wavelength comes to 593.60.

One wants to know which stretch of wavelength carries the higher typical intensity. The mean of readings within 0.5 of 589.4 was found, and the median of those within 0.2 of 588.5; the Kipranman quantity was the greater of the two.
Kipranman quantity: 8.59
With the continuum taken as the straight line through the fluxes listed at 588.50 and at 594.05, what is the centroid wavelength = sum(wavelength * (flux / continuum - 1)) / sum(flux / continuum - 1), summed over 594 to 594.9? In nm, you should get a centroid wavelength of 594.57 nm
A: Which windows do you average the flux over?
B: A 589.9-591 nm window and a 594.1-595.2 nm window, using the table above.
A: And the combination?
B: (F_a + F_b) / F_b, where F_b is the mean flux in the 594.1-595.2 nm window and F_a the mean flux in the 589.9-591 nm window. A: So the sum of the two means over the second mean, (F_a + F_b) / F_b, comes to 1.91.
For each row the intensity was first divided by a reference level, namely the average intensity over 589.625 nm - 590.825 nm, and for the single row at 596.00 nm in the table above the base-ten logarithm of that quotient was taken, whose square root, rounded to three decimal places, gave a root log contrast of 0.224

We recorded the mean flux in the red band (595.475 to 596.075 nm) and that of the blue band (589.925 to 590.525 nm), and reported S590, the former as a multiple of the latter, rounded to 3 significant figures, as 1.11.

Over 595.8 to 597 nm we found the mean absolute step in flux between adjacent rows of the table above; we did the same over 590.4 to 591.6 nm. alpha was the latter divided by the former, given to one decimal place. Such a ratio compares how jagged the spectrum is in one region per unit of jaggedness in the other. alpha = 1.5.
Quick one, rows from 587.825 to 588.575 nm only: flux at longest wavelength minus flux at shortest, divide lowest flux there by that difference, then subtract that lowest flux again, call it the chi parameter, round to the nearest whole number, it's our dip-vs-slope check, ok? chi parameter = -35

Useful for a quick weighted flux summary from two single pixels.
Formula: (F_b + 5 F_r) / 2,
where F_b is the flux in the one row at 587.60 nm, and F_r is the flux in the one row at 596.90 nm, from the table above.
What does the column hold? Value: 25.4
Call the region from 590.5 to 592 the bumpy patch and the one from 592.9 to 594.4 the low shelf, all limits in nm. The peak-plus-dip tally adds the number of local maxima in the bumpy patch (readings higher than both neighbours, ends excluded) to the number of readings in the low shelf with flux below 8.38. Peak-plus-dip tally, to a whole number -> 10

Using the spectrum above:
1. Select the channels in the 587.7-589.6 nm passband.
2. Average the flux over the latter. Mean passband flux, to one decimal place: 8.4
